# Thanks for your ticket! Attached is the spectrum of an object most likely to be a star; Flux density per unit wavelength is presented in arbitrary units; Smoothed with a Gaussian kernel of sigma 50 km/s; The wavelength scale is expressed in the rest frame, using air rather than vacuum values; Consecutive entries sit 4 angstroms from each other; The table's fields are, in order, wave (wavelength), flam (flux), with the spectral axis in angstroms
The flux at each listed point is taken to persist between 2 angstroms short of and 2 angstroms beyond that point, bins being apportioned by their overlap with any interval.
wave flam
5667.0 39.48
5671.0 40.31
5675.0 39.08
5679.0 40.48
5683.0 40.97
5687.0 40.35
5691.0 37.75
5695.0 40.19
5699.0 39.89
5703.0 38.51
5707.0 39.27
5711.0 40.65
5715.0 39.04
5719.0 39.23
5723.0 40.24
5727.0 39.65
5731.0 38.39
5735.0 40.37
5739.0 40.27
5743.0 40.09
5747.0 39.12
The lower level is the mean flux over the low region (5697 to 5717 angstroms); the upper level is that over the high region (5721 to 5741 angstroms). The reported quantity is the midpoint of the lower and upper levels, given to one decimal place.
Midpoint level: 39.6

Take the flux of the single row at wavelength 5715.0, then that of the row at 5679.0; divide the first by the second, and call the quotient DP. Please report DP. 0.964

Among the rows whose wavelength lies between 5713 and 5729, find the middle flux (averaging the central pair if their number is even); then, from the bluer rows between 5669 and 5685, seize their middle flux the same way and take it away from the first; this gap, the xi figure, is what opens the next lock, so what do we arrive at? -1.0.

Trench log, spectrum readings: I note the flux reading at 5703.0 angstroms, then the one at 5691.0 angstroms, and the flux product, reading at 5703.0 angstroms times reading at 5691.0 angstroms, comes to 1454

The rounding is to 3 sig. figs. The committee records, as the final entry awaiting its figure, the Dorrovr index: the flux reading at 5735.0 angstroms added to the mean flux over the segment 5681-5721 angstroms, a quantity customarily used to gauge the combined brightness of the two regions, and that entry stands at 80.0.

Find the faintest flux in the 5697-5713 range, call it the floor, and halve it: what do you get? 19.3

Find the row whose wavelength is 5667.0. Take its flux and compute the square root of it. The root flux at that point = 6.28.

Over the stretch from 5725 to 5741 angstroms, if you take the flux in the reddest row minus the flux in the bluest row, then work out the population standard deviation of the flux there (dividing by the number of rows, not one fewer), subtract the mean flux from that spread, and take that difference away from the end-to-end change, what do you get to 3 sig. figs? 39.5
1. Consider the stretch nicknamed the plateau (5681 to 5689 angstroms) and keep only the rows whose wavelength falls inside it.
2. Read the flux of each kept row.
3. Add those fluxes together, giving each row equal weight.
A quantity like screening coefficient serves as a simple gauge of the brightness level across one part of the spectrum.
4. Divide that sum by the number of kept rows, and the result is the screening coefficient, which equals 40.7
